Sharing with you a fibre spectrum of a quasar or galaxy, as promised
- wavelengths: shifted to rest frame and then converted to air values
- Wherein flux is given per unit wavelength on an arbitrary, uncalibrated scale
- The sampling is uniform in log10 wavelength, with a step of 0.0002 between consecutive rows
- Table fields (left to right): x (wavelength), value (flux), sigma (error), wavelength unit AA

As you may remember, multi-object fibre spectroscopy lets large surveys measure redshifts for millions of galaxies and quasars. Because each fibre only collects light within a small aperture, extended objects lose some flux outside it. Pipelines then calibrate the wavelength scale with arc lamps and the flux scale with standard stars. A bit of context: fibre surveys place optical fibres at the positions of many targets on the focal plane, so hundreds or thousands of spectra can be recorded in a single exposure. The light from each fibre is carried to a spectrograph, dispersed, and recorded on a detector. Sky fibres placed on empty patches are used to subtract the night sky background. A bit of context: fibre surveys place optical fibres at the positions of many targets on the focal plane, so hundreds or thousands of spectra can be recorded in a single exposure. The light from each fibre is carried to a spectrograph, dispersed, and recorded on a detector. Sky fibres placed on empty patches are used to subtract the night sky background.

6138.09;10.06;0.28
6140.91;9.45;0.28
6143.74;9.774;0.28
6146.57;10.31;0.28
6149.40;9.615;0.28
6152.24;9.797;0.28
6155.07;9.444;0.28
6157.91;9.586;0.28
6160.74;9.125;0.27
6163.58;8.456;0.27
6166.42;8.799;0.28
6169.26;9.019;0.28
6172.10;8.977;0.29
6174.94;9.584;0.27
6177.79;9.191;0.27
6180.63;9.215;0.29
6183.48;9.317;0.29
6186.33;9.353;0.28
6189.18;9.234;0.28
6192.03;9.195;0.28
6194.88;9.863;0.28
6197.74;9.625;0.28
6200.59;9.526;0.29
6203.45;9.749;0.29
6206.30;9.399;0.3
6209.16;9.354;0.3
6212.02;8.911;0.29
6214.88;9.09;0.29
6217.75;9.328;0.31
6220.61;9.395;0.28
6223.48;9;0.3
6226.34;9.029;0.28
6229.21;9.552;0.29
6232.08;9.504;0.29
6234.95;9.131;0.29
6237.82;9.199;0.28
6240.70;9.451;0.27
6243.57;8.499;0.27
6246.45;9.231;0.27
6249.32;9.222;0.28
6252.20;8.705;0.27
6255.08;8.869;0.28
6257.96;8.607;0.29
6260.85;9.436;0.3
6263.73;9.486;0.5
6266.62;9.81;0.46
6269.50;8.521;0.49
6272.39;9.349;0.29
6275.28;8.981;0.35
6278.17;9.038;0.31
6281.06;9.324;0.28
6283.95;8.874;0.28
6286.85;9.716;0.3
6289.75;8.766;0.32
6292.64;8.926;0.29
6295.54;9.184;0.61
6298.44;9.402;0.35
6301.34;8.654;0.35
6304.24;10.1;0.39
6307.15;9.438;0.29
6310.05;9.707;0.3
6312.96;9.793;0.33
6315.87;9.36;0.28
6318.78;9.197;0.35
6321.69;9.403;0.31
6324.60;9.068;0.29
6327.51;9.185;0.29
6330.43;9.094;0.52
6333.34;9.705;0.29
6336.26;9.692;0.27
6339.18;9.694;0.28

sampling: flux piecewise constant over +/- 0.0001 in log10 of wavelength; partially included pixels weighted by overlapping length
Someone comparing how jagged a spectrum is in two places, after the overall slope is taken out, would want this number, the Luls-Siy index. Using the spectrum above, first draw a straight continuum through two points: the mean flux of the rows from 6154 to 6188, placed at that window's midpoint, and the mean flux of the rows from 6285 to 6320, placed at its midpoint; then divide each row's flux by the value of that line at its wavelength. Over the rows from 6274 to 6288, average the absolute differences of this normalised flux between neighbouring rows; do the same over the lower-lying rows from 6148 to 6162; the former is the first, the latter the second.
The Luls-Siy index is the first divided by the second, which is 1.40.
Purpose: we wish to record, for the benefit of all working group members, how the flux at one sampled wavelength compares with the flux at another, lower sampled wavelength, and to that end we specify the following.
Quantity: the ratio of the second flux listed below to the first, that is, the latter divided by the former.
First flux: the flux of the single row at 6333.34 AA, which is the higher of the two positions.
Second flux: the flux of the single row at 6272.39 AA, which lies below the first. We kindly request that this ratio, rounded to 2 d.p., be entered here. 0.96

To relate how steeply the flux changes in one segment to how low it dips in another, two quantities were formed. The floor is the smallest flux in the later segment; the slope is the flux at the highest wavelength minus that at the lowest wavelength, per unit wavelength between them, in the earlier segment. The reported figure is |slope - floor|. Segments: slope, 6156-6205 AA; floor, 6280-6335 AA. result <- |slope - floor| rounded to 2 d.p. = 8.65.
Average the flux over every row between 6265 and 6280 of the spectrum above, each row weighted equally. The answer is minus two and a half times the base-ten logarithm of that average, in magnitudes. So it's -2.40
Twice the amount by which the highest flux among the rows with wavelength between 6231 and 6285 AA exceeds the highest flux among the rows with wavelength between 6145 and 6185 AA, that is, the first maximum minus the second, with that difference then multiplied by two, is -1.0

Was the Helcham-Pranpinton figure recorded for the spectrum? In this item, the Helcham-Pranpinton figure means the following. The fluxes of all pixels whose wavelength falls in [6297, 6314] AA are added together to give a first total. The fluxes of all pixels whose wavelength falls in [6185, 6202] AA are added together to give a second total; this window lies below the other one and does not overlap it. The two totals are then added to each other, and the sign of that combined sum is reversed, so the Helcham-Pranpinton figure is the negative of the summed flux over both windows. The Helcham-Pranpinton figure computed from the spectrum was -114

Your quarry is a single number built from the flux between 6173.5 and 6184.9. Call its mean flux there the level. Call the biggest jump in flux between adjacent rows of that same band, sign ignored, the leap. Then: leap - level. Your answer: -8.9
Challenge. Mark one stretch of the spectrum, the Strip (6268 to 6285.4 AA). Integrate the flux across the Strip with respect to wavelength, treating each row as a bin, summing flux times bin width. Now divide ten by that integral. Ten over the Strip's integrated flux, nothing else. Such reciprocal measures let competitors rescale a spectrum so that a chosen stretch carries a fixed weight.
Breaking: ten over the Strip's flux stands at 0.064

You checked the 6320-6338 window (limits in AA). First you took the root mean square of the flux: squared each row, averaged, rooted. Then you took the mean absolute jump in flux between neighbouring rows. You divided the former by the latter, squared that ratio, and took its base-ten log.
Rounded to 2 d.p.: 3.21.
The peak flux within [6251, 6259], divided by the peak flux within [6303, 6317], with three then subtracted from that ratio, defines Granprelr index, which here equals -2.122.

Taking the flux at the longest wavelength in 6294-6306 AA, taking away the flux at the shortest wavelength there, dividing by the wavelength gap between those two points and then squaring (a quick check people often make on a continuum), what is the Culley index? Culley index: 0.0111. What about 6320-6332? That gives 0.0012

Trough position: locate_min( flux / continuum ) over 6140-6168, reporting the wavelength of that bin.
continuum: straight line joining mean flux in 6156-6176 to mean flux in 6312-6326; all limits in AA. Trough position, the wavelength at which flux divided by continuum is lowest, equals 6163.58 AA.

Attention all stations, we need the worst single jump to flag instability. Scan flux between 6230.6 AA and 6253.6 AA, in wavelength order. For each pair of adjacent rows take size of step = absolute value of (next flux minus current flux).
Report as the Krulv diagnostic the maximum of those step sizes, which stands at 1.0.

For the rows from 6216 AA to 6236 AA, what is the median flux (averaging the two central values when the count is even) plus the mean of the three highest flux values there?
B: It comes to 18.8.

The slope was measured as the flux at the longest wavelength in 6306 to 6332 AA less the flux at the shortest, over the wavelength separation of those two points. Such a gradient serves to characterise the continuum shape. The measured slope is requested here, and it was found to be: -0.01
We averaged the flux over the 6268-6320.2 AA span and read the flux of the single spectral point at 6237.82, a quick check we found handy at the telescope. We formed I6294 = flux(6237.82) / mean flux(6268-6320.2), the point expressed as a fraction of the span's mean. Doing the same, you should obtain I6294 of 1.00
